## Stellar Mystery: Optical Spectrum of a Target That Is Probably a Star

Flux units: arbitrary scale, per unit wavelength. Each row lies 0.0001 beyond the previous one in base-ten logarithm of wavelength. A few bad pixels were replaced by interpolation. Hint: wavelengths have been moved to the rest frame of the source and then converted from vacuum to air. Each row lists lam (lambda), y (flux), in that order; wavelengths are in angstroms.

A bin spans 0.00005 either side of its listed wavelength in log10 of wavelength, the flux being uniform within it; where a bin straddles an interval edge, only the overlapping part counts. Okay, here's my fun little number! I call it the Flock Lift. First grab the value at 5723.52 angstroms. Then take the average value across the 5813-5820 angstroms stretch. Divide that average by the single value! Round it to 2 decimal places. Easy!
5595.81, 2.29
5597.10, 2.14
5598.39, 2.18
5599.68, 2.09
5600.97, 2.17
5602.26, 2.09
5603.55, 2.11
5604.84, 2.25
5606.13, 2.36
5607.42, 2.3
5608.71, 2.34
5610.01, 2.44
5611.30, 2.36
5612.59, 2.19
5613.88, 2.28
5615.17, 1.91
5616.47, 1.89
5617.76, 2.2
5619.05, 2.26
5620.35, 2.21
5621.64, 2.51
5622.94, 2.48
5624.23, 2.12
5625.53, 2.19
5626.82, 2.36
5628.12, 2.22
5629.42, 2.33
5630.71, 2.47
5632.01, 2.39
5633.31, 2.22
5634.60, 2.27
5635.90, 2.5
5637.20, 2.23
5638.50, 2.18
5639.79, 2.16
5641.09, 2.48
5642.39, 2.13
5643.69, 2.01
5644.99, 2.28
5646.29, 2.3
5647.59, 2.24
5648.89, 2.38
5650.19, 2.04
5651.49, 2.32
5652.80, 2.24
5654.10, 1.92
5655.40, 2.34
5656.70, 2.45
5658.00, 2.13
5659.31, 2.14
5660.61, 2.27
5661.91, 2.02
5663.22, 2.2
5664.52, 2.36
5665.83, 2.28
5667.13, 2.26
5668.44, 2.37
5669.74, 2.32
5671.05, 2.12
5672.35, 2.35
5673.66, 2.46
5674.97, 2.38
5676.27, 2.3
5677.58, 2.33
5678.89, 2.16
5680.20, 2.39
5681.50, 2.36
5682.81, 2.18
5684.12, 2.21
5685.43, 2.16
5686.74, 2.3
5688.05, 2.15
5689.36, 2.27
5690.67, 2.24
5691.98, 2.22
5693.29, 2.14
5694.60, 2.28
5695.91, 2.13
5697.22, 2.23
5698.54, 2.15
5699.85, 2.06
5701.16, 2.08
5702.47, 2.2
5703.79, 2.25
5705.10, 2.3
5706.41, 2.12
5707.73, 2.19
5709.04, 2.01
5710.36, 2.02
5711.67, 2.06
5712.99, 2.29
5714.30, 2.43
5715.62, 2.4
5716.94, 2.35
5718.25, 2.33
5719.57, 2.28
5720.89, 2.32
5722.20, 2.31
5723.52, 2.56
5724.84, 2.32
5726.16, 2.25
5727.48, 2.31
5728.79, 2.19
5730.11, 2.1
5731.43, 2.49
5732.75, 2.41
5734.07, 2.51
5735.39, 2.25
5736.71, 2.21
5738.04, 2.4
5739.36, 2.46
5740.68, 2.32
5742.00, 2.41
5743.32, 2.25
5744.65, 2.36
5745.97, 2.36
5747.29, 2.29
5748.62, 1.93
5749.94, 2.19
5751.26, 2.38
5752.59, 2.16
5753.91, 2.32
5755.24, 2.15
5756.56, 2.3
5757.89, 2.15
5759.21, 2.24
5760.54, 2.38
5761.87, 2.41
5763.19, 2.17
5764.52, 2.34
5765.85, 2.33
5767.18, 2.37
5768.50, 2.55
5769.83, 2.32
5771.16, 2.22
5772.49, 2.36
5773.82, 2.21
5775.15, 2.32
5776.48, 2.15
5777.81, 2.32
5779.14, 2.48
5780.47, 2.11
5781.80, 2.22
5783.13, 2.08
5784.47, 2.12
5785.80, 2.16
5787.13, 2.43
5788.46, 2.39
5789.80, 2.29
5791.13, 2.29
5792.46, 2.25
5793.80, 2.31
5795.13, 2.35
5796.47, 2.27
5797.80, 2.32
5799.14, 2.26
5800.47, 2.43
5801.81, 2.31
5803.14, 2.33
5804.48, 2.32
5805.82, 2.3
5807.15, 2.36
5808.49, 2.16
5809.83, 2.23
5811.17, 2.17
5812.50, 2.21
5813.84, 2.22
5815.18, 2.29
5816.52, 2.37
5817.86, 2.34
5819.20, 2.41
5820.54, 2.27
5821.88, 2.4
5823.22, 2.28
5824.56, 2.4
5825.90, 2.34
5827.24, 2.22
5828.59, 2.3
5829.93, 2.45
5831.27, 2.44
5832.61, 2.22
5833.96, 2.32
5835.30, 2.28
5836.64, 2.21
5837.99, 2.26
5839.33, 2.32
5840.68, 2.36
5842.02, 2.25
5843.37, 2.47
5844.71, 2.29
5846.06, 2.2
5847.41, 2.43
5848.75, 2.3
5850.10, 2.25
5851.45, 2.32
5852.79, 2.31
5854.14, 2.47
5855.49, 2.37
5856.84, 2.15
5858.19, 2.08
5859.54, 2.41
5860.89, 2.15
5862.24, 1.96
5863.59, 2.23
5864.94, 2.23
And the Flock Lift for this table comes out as 0.91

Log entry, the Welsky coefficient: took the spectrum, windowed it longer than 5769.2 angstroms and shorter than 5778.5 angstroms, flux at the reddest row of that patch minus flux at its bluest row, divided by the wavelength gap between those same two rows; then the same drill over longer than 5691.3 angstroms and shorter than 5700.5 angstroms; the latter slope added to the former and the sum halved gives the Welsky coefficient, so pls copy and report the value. -0.010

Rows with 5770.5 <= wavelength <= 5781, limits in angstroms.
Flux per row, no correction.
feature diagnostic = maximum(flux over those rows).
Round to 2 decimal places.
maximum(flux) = 2.48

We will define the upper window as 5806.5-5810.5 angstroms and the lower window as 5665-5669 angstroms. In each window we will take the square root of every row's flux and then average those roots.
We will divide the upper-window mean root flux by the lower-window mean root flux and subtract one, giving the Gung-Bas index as -0.012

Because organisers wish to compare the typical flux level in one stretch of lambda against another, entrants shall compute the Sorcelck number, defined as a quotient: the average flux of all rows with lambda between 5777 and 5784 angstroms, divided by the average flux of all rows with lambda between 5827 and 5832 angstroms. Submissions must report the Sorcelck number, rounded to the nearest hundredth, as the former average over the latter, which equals 0.95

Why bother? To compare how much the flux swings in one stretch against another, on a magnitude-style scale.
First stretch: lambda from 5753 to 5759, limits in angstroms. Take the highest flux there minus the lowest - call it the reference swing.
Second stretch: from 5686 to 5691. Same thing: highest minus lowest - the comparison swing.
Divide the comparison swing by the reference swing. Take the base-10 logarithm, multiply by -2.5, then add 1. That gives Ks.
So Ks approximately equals 1.14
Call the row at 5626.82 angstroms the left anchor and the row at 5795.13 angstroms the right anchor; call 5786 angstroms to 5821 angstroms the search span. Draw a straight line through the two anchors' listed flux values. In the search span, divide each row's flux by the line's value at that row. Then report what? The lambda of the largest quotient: 5800.47 angstroms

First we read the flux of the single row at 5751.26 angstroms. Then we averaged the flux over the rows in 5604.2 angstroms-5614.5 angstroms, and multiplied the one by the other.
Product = 5.51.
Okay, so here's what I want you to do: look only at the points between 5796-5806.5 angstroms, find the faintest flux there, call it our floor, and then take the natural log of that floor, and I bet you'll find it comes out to 0.82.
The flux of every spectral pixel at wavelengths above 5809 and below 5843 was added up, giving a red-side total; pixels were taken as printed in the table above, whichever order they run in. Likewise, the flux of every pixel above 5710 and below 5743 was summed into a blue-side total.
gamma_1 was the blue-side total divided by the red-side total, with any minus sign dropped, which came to 1.007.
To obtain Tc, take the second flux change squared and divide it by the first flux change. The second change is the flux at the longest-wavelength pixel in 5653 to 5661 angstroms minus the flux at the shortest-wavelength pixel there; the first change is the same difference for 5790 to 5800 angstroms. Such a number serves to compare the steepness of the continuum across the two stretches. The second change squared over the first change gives -4.1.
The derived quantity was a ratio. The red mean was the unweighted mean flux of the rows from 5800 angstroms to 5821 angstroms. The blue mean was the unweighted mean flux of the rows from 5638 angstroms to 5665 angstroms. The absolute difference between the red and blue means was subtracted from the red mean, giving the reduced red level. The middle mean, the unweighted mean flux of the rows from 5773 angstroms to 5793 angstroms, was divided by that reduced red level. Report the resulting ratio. 1.02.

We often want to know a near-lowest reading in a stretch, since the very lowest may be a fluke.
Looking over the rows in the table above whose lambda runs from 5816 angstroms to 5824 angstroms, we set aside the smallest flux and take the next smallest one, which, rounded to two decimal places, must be 2.28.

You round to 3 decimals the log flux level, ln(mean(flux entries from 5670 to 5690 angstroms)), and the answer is 0.822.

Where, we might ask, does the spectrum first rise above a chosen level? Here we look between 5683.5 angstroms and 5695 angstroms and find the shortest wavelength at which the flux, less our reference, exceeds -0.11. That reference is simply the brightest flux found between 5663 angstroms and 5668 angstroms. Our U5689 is 5686.74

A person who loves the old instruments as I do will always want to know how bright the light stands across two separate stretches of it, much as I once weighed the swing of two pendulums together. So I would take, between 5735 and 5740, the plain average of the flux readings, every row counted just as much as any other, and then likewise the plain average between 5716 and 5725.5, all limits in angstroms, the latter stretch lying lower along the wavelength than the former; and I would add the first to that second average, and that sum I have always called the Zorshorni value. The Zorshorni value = 4.68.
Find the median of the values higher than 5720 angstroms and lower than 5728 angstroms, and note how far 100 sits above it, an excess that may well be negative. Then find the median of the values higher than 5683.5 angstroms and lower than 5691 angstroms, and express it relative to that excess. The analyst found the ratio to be 0.0228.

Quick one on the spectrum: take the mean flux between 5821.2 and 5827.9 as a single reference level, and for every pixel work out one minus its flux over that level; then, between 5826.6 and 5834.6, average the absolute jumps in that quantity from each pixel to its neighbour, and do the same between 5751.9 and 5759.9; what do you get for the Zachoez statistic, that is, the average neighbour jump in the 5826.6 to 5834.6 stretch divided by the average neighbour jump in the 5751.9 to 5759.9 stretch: 0.8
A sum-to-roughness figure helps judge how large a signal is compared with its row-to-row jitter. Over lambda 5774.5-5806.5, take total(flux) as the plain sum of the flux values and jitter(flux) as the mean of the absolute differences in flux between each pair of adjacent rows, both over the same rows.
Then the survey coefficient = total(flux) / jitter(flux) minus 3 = 550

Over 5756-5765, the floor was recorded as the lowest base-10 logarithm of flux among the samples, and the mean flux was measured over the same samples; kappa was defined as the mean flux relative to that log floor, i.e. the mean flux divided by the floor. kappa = 6.87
